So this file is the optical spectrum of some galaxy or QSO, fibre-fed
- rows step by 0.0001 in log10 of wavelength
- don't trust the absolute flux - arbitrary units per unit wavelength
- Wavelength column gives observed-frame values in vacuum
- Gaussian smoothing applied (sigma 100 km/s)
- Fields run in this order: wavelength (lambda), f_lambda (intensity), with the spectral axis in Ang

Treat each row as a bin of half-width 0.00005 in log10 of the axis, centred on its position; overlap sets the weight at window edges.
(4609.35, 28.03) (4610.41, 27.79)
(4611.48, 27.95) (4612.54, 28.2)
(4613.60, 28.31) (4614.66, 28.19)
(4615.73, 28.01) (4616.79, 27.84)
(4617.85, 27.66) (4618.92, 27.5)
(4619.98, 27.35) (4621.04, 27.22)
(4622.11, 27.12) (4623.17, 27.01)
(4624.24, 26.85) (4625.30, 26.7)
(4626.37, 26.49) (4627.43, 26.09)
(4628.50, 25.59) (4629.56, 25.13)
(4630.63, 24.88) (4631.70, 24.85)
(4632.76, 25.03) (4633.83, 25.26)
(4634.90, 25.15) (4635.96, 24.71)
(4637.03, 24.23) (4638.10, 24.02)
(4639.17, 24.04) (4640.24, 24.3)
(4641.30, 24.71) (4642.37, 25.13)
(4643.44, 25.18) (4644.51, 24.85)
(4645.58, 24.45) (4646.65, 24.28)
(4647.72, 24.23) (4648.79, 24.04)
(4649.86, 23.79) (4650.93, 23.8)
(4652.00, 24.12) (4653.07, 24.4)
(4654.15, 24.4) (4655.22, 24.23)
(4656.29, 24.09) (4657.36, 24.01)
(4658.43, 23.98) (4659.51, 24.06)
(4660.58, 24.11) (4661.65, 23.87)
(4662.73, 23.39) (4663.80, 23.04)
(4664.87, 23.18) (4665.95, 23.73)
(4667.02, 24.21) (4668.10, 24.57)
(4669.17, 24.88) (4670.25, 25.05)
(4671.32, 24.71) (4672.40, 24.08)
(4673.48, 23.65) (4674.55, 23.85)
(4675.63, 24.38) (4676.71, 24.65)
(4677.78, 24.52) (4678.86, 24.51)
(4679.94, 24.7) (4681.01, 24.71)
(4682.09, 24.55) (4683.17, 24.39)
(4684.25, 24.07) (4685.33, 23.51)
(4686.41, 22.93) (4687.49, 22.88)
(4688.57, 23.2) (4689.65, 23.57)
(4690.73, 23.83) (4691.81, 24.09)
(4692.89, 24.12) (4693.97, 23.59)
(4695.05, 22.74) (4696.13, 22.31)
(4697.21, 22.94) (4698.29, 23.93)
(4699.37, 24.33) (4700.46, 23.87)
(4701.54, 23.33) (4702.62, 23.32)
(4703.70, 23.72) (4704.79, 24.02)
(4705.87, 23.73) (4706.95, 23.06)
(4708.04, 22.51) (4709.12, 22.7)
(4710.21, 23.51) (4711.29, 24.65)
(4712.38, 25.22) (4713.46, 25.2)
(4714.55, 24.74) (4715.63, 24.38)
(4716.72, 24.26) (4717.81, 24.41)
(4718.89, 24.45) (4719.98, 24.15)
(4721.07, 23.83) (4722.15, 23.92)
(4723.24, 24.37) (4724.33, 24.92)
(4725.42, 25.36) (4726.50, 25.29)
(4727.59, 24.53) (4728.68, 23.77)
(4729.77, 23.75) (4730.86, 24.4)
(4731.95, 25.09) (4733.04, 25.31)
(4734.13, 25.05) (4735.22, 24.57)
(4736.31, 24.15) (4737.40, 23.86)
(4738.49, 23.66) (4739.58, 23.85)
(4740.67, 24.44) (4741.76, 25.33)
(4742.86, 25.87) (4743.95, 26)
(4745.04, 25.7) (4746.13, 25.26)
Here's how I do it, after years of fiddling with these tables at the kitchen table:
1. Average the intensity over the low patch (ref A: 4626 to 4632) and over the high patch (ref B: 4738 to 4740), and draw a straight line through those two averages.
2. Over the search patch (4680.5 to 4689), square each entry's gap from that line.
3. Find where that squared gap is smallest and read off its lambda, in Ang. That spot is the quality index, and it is 4681.01 Ang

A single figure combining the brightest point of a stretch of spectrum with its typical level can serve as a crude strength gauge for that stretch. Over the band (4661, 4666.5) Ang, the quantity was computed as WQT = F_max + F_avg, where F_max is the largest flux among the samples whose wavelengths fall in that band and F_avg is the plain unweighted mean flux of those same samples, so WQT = 47.3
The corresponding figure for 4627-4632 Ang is 51.4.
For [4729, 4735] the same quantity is 50.0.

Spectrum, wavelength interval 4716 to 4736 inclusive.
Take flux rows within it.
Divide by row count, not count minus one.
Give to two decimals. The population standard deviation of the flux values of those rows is 0.52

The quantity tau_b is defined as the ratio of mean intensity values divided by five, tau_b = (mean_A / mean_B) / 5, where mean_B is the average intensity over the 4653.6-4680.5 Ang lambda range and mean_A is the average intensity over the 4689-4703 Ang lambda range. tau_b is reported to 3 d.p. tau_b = 0.195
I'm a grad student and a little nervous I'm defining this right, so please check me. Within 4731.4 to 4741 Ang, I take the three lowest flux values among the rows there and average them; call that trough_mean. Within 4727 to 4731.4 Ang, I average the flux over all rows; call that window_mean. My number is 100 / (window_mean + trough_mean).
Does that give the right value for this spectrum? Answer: 2.09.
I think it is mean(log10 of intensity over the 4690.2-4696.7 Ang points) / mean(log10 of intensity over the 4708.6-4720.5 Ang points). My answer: 0.99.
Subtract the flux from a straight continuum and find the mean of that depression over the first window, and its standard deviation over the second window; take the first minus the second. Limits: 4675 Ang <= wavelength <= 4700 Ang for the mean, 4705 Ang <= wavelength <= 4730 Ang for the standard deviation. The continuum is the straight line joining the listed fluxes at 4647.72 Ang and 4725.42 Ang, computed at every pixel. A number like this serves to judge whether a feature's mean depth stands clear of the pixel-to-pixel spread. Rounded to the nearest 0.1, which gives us 0.2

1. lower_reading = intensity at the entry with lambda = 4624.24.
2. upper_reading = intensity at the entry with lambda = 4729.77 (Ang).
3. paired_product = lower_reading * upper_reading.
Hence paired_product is 638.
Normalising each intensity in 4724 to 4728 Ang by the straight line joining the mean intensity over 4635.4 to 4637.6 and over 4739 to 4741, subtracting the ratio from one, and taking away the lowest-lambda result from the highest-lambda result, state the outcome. 0.02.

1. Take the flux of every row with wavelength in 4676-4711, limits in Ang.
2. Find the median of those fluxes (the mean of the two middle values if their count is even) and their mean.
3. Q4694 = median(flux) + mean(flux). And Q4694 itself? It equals 47.4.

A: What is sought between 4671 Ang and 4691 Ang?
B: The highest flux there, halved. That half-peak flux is 12.4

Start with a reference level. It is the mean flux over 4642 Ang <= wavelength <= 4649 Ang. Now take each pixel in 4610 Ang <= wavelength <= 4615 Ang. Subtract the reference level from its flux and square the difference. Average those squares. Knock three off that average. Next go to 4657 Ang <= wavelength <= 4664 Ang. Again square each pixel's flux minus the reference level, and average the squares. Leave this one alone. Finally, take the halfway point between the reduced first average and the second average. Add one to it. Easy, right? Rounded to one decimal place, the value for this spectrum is 6.0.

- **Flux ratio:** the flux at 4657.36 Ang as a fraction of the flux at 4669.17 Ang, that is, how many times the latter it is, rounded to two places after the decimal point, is 0.97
